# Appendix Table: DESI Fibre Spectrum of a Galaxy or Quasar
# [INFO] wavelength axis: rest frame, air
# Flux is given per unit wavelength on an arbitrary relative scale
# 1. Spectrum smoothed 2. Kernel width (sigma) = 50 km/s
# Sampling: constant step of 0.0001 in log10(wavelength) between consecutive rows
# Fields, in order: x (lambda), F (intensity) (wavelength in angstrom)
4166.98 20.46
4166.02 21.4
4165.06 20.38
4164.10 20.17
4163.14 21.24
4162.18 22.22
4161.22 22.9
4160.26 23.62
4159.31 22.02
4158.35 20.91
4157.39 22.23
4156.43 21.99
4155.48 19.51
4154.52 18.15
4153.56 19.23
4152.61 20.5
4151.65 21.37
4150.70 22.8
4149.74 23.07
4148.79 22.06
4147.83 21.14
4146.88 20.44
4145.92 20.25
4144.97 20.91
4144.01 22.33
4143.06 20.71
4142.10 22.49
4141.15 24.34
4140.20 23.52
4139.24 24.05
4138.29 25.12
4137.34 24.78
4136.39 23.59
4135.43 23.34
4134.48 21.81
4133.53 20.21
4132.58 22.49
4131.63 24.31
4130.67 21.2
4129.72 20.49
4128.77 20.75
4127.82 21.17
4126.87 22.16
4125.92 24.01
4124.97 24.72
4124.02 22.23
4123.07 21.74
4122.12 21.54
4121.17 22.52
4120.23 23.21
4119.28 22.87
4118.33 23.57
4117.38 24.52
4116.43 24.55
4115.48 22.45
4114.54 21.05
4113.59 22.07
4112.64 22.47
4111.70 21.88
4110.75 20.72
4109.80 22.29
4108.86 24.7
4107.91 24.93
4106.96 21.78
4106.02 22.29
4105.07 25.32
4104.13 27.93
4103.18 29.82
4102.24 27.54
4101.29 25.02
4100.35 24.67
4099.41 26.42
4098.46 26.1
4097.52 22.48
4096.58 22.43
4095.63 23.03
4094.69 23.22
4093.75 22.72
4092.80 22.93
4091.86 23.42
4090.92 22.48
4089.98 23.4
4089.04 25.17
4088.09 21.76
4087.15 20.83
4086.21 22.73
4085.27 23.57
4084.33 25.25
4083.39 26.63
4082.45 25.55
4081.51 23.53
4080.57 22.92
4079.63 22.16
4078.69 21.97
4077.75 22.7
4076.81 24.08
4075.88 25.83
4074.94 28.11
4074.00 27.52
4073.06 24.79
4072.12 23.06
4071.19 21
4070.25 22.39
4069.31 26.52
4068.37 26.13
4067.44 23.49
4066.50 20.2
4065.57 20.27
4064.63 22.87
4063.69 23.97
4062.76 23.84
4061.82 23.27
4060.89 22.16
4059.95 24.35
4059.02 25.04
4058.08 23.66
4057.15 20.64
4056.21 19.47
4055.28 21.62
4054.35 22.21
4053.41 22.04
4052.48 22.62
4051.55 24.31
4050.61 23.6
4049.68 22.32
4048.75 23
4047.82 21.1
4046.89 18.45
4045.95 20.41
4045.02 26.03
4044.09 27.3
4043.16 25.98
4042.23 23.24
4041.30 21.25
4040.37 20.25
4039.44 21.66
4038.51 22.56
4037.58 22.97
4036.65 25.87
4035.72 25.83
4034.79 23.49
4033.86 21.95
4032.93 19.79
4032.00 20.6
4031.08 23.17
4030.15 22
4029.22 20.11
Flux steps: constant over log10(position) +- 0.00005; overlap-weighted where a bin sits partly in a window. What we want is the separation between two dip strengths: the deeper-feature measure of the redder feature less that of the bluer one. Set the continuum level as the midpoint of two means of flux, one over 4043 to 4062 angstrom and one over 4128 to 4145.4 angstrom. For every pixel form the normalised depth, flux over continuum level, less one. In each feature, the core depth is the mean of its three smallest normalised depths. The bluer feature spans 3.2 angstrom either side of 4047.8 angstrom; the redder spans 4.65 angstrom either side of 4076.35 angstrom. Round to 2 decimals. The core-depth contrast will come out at 0.10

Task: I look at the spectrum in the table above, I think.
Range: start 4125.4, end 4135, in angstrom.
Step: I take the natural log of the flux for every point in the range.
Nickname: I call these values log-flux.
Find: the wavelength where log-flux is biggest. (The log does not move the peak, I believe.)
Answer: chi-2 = 4131.63 angstrom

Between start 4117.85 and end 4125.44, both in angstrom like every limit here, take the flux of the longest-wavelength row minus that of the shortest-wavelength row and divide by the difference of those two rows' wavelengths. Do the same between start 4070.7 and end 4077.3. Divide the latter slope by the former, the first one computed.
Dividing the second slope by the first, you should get 3.2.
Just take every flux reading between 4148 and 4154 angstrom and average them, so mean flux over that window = 21.5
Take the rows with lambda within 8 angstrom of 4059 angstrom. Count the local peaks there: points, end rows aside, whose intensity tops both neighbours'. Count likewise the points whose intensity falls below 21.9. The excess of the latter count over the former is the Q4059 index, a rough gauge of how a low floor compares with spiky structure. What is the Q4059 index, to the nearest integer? 2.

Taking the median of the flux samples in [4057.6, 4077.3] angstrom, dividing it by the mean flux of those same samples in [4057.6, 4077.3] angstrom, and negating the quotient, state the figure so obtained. -1.00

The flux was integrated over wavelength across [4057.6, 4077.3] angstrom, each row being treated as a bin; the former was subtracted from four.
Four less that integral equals -467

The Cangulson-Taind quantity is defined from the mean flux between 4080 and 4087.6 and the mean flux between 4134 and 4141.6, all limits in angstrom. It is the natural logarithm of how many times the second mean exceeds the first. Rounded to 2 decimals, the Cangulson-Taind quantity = 0.00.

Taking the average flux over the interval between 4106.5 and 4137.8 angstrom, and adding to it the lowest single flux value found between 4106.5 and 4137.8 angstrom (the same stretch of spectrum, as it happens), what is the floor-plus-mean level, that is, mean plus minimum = 42.8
